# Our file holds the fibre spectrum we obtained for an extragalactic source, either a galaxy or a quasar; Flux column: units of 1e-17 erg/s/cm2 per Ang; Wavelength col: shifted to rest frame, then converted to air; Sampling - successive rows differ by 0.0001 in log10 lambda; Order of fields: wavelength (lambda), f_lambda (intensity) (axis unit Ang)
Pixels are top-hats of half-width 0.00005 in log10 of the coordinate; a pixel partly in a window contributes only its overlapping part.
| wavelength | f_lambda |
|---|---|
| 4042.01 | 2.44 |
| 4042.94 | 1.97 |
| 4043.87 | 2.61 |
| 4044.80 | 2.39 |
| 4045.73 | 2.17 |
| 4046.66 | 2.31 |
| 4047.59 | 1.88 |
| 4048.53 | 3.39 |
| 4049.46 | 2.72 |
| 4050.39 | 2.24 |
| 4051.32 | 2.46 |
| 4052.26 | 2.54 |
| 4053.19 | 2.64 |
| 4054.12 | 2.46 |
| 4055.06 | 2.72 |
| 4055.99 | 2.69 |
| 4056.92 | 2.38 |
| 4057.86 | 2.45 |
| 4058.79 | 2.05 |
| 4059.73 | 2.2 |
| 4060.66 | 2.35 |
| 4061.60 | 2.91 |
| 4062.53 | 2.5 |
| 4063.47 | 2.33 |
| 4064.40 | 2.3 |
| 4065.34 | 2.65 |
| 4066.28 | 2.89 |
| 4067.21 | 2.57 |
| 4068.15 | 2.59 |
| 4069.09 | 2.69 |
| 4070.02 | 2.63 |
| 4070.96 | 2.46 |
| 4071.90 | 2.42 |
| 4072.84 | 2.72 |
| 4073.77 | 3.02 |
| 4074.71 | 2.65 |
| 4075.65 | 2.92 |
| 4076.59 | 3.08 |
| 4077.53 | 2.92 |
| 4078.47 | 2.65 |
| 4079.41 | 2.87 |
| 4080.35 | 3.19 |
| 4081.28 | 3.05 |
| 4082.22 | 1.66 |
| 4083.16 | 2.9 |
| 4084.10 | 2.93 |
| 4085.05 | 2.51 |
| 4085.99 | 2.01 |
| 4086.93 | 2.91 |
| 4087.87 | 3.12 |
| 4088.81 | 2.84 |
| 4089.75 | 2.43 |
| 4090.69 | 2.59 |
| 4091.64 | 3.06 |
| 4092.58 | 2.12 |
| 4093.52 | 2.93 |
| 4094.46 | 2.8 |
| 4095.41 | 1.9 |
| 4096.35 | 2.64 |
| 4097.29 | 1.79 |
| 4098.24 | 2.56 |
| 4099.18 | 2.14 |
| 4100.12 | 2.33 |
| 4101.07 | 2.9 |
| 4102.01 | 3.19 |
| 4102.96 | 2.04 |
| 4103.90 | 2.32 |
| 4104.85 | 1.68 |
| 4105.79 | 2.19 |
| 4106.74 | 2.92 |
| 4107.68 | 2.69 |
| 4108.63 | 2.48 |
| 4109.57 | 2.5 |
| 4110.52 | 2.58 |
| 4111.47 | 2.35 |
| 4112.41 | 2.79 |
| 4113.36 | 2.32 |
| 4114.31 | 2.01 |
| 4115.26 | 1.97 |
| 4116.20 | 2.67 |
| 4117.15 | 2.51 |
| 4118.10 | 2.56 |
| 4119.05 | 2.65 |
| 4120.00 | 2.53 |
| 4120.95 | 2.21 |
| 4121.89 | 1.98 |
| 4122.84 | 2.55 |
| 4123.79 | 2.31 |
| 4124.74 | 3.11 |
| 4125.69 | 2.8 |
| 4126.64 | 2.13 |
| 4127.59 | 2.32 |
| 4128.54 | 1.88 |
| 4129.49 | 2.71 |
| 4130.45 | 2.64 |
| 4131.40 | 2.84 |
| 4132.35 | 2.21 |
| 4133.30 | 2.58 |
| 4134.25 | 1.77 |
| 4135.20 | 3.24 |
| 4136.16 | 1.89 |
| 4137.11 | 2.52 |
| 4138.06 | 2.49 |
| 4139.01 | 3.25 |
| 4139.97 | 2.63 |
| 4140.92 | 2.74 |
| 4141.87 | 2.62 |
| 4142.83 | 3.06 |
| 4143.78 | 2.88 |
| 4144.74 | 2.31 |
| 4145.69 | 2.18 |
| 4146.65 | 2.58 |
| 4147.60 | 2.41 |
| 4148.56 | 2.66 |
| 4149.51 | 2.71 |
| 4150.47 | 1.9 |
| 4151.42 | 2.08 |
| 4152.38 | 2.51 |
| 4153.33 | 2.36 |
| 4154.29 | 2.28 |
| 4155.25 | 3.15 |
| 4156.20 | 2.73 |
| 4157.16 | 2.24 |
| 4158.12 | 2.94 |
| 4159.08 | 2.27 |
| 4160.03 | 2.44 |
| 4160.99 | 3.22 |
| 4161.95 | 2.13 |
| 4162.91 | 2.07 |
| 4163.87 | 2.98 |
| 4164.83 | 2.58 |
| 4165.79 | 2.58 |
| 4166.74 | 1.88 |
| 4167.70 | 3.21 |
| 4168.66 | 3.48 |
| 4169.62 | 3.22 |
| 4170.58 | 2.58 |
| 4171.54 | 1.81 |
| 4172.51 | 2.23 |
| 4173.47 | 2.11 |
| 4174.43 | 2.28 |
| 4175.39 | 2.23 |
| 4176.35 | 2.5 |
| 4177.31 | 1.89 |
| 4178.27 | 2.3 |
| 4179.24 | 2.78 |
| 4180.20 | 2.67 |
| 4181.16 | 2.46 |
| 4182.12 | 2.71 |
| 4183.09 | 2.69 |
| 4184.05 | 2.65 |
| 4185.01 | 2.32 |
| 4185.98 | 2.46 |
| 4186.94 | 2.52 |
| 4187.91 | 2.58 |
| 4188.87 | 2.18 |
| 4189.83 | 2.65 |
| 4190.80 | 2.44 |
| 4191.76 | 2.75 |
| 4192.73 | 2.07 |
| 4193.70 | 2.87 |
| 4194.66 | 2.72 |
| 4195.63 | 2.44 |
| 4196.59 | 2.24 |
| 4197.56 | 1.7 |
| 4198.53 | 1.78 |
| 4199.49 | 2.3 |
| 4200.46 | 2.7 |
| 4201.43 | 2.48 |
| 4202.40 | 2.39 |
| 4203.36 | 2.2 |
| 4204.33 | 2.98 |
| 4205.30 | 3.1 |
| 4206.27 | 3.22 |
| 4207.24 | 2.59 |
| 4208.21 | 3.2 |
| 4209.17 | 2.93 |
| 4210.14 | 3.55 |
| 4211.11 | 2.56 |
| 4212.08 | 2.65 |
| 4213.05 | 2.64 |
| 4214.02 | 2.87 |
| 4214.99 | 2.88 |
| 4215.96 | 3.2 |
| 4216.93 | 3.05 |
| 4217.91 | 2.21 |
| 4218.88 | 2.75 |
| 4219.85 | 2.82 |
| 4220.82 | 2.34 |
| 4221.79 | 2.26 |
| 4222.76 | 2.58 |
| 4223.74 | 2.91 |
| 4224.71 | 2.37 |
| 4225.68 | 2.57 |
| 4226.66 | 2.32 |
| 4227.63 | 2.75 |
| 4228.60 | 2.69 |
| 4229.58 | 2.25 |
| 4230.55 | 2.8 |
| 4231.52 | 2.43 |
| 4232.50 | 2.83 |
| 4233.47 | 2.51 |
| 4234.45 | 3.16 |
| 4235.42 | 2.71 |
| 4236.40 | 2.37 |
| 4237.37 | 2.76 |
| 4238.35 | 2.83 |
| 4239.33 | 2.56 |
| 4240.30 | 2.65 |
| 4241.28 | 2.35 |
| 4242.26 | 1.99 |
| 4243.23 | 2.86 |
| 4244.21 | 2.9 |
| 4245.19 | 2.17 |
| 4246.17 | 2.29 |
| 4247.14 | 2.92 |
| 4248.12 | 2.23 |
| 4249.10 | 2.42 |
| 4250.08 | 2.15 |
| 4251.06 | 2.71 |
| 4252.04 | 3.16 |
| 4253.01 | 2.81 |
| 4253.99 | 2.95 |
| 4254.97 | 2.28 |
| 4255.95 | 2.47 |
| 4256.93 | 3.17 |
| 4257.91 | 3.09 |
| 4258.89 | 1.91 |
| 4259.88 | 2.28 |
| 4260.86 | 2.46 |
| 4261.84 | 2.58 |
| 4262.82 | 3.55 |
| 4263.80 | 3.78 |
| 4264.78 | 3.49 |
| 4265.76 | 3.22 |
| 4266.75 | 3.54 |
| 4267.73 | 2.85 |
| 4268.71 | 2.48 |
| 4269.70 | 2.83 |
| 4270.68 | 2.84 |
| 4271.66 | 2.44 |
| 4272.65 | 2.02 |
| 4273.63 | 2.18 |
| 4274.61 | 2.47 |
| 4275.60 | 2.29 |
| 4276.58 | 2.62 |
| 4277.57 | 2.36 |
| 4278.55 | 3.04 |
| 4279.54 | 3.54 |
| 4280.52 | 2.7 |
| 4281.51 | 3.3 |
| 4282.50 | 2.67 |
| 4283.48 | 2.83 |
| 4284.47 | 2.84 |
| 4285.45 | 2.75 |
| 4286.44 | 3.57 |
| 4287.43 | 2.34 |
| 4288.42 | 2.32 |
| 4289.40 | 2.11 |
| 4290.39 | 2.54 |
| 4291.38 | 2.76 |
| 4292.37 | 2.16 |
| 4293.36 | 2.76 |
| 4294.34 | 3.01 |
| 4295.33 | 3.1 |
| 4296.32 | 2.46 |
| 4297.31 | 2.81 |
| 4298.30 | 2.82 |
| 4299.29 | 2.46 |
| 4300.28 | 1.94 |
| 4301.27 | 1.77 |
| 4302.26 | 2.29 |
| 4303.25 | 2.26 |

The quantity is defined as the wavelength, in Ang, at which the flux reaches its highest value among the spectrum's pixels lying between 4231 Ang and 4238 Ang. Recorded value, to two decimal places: 4234.45 Ang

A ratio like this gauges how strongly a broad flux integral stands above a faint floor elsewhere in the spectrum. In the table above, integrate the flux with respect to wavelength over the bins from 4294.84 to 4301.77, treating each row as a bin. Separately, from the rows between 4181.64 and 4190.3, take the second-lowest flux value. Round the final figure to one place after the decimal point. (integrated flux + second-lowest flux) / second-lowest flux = 8.4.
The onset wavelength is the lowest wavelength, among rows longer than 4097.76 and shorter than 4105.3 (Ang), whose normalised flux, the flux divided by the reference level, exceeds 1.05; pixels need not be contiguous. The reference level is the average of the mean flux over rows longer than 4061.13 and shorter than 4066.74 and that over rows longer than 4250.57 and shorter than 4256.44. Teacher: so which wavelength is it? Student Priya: 4101.07 Ang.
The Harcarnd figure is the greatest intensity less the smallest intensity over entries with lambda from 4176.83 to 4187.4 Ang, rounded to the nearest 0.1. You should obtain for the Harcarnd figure 0.9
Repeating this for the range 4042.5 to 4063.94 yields 1.5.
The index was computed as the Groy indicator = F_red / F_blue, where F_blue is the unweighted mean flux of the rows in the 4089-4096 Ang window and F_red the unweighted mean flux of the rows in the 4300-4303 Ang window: 0.79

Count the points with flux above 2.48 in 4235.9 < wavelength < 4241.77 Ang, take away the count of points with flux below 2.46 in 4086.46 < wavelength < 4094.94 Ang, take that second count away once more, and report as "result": 0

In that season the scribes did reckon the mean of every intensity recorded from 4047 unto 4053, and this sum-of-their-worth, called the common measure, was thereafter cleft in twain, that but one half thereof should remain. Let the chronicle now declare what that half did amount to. 1.27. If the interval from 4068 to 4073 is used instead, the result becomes 1.29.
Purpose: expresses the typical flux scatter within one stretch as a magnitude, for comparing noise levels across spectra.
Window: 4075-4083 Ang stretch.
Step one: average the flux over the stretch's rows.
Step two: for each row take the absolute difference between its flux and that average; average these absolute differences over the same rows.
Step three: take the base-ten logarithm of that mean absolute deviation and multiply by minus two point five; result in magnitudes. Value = 1.24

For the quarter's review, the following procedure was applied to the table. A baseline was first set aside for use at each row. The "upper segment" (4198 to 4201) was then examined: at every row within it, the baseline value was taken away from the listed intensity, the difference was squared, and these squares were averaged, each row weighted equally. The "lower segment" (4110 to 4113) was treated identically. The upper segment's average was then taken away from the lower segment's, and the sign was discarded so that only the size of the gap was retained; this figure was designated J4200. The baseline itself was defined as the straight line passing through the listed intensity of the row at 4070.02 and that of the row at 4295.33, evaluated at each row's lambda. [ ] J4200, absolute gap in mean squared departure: 0.50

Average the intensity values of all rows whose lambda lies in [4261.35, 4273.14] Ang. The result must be 2.97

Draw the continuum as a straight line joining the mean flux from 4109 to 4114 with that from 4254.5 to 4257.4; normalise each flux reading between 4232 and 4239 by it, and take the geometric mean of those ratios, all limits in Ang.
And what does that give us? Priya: 1.04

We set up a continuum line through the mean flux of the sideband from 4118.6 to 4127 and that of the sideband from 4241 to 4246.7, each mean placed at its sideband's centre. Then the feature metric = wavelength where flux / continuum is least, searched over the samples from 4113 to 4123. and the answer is 4115.26 Ang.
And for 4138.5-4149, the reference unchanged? 4145.69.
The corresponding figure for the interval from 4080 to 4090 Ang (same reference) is 4082.22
